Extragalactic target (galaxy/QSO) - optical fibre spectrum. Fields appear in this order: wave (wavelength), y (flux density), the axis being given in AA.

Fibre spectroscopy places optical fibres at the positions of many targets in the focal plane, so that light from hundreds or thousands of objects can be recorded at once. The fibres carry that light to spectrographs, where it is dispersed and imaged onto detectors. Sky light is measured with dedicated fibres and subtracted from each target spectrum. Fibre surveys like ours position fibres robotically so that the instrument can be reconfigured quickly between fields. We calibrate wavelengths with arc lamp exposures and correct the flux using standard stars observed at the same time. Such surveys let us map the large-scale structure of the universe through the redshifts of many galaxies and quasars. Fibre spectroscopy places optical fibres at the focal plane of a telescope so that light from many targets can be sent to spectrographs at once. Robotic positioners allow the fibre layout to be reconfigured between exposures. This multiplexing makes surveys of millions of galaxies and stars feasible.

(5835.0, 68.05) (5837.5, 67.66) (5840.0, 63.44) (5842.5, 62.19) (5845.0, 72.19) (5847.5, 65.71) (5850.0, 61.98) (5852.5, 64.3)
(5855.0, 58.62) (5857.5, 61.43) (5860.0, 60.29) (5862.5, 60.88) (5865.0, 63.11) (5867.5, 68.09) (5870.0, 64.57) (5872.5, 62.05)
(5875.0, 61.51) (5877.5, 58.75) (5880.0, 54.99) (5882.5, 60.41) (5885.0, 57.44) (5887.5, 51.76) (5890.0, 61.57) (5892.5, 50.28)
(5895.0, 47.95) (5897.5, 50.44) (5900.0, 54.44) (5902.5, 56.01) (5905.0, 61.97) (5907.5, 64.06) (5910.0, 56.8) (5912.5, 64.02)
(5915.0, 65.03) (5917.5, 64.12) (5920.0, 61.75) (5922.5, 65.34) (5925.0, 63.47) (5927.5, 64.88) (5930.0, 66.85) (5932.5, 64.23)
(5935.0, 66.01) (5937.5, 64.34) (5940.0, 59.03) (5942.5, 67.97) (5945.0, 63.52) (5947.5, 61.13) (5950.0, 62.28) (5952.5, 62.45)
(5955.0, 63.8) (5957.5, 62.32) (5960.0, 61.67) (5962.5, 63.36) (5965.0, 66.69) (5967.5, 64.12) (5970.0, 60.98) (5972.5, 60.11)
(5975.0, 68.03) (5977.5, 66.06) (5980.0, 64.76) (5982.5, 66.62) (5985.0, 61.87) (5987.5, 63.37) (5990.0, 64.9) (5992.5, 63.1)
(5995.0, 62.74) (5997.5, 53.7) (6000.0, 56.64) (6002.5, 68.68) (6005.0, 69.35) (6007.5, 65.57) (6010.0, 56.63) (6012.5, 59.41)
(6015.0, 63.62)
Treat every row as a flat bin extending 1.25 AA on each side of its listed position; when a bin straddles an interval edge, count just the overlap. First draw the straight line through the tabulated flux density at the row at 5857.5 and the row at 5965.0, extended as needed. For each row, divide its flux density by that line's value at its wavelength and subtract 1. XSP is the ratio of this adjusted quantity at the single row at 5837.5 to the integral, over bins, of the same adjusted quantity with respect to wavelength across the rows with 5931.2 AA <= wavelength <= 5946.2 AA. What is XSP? -0.43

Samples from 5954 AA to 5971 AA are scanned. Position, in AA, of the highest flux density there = 5965.0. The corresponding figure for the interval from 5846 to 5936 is 5867.5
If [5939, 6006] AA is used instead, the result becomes 6005.0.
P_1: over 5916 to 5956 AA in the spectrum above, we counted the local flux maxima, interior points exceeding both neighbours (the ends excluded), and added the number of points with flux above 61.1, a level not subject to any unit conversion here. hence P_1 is 19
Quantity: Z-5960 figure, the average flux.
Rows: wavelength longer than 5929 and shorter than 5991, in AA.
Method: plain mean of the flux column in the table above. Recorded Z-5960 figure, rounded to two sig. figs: 64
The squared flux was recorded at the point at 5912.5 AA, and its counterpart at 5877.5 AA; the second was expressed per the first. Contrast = 0.84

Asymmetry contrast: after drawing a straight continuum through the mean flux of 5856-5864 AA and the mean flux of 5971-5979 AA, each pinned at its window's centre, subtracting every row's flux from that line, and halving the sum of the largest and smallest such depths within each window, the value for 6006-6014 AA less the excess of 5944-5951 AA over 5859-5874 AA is 0.1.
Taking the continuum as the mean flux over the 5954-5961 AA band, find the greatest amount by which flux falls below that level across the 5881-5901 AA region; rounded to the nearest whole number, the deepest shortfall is 15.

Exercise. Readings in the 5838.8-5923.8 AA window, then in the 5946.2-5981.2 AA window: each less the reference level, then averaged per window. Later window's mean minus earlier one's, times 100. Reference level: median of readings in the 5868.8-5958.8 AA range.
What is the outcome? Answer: 290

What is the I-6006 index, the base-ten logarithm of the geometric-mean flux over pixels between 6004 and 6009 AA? 1.829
